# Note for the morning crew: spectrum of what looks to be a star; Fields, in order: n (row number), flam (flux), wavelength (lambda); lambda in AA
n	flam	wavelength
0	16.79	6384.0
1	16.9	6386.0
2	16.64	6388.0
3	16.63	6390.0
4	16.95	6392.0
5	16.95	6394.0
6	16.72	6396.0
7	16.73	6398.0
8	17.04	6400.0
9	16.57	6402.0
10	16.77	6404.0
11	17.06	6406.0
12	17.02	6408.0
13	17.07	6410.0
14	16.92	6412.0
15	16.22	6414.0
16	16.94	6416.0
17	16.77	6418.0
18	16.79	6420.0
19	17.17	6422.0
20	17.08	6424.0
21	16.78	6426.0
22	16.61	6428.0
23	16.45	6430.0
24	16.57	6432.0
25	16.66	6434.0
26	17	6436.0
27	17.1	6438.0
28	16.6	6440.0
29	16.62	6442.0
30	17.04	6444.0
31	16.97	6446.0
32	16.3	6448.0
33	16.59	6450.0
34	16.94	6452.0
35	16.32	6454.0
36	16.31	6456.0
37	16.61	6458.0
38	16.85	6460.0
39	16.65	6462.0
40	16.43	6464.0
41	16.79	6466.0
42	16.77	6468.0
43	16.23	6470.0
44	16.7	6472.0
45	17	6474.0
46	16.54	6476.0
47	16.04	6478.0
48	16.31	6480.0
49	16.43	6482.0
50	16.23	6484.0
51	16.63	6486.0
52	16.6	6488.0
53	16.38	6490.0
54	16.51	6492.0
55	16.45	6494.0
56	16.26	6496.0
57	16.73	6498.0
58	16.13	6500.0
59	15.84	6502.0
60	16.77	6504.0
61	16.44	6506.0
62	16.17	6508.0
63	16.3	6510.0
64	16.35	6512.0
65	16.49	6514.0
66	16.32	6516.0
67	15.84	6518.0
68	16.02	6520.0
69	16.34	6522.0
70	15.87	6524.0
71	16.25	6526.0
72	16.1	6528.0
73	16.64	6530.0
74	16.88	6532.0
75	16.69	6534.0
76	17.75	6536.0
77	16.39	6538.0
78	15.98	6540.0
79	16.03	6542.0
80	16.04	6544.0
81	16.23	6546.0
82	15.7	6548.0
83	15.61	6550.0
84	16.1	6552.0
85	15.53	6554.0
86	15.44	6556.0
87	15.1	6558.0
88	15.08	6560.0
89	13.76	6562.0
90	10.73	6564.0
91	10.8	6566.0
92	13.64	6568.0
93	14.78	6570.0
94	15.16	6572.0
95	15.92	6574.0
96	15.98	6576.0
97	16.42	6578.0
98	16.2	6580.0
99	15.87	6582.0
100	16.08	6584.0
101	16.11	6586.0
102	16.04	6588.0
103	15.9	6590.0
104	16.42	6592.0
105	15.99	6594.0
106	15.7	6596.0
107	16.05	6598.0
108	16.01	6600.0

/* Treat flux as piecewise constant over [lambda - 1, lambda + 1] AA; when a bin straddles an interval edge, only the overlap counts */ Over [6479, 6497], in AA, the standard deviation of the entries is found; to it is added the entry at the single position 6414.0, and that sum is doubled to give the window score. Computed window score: 32.7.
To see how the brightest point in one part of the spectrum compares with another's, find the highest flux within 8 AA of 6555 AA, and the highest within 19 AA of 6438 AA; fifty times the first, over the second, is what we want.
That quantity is 47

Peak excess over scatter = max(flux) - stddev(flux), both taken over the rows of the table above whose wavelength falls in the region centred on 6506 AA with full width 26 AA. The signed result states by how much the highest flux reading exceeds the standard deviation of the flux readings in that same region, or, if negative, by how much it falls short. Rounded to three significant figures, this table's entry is 16.5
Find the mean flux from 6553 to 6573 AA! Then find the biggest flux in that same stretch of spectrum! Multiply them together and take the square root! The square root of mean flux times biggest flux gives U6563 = 14.7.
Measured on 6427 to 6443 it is 16.9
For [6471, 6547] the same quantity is 17.1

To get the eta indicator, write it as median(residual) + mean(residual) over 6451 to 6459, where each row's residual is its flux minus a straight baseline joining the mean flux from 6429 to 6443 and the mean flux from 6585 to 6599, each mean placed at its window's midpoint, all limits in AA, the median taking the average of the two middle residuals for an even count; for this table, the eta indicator -0.25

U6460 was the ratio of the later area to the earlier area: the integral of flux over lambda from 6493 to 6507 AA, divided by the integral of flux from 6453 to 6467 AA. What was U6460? 0.99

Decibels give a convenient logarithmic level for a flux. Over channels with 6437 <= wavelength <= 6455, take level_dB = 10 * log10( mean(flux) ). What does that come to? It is 12.2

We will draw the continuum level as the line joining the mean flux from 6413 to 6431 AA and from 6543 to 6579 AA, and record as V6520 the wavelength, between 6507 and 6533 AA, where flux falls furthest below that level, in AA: 6518.0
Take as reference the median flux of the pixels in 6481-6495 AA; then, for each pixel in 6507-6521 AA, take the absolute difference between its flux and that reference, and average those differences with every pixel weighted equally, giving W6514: 0.25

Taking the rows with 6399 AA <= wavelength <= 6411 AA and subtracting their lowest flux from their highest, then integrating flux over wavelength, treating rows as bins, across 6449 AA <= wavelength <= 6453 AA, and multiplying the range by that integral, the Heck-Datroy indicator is 34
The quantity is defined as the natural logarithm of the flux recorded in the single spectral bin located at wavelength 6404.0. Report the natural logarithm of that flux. 2.82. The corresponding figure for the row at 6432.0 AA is 2.81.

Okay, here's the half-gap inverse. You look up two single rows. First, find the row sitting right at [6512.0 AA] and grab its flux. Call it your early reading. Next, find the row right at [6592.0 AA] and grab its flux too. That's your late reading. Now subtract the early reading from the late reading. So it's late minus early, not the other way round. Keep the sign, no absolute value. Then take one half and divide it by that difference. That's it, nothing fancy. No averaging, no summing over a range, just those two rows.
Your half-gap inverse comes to 7.1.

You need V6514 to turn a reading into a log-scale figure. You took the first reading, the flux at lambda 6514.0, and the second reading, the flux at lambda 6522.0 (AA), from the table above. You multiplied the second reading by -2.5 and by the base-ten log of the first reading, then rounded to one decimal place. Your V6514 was -49.7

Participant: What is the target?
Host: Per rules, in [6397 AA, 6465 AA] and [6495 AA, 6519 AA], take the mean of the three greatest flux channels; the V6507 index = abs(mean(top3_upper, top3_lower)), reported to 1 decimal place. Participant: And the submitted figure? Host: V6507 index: 16.9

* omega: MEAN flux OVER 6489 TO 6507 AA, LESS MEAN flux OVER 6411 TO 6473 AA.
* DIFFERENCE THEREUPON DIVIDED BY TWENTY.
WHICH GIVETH -0.016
